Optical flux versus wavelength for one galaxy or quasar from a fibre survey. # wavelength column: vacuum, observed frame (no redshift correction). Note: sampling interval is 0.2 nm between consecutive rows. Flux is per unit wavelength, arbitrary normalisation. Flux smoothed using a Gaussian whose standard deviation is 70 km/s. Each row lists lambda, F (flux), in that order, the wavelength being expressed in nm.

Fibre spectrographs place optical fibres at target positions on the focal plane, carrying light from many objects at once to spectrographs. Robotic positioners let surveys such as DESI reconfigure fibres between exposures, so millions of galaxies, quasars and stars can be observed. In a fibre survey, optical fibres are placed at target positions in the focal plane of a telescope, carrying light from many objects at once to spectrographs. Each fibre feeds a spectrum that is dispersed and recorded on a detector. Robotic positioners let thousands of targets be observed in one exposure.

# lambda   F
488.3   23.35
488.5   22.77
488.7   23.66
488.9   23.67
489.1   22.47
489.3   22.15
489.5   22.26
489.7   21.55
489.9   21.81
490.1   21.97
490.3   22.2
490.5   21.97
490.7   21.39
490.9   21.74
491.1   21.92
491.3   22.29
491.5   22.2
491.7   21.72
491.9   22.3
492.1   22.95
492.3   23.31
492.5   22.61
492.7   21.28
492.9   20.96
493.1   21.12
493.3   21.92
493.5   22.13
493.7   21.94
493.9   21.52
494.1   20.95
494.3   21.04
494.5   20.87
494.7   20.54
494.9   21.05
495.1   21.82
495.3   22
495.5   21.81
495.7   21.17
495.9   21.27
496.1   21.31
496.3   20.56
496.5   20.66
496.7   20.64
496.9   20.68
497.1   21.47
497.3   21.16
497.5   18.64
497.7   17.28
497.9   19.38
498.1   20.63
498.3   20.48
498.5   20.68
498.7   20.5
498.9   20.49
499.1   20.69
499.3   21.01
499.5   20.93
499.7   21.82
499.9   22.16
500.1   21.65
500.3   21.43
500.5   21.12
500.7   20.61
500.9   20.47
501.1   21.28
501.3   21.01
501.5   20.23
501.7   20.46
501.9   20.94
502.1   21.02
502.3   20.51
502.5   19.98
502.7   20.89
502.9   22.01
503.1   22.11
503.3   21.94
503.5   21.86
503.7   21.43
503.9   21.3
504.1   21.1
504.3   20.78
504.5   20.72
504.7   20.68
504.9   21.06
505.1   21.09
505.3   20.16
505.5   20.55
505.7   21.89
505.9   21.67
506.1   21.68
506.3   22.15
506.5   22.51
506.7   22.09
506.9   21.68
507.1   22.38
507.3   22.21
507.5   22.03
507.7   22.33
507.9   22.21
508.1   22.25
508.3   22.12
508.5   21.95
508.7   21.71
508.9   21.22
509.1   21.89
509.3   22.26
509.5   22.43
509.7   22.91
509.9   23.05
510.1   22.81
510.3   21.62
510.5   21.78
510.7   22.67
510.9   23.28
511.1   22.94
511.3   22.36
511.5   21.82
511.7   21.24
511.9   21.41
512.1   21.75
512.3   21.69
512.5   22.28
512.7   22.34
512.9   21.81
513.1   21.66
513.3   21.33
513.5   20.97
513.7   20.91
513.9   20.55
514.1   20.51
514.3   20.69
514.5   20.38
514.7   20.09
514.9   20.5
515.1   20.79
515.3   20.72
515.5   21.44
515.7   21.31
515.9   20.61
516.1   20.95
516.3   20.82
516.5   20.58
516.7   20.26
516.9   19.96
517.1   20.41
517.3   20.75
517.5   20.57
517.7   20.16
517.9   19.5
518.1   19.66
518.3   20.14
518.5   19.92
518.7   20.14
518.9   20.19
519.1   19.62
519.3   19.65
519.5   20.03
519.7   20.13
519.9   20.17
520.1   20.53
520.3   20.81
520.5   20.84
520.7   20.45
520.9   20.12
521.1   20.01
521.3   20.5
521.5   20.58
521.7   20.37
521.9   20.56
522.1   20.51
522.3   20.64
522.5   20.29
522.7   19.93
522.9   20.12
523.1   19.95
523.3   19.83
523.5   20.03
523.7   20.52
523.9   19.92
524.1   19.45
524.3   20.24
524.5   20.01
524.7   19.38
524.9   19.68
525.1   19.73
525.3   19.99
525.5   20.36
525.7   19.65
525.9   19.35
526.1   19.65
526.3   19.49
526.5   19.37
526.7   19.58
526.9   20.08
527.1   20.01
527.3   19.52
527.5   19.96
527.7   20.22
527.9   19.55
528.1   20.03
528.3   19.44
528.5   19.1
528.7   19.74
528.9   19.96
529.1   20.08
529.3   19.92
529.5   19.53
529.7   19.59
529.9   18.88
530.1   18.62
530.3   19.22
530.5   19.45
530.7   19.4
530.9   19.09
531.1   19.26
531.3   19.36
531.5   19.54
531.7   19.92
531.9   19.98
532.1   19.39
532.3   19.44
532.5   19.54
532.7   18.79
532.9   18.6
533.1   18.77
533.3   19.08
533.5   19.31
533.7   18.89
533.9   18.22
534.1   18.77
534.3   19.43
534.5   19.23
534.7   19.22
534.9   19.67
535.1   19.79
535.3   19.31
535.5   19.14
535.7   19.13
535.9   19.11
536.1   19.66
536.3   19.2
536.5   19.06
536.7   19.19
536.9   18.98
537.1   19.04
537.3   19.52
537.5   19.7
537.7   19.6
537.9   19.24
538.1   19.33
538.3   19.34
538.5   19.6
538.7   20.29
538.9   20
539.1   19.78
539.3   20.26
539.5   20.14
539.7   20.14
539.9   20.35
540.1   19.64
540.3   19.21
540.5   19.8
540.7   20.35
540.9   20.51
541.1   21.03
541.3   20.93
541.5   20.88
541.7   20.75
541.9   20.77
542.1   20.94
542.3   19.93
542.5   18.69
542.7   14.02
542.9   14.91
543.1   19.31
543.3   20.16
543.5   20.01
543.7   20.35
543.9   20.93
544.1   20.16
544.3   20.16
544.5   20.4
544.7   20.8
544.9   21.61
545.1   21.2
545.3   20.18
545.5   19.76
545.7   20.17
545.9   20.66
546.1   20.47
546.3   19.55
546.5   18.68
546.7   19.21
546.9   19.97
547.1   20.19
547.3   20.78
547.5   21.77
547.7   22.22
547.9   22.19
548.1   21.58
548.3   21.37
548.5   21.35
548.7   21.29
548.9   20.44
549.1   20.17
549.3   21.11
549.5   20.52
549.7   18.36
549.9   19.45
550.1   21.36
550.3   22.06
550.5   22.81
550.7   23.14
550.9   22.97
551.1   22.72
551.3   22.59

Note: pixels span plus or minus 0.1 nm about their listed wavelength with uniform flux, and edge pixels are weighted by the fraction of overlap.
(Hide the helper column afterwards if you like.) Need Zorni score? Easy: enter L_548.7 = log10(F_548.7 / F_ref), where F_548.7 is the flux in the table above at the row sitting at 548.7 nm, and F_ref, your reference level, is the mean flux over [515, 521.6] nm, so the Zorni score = 0.019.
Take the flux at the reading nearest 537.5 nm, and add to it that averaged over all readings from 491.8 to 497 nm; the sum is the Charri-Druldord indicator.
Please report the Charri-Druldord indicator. 41.2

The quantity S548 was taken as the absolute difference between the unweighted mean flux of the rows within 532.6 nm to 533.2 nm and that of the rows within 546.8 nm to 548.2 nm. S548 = 2.5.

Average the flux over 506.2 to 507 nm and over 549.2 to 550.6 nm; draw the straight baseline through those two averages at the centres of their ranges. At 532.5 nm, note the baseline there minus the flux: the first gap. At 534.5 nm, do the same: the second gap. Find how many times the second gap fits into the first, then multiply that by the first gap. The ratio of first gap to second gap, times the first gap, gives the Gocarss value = 1.6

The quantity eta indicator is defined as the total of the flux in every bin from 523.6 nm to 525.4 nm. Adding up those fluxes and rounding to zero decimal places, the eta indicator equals 179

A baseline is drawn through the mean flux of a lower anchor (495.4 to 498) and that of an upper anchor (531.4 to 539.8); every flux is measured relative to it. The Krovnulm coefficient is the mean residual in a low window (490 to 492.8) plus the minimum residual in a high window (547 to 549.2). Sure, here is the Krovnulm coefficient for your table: 2.6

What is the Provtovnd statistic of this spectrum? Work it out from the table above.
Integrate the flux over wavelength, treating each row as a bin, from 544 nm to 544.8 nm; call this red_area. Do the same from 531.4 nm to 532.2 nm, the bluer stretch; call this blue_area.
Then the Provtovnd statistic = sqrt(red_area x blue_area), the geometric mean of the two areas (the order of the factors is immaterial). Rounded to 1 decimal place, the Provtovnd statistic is 16.0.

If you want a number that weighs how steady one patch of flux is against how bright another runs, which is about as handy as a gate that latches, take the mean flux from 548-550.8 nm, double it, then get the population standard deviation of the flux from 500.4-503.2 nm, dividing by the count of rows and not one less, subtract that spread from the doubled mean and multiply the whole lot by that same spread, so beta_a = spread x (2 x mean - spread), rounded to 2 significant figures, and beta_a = 24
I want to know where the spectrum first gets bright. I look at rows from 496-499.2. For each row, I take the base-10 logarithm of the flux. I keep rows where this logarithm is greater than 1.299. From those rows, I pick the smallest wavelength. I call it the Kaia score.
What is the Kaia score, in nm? 496.1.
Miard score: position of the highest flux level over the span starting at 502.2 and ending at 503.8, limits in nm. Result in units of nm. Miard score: 503.1 nm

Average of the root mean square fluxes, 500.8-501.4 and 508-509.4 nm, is 21.4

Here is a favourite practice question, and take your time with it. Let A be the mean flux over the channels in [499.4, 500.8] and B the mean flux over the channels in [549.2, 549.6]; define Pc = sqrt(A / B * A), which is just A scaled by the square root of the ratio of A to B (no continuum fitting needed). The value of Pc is 4.69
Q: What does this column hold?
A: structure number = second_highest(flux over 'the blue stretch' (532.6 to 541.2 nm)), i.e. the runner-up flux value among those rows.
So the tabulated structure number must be 20.51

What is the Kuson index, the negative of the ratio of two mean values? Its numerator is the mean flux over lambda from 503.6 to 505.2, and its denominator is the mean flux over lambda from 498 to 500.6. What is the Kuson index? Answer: -1.00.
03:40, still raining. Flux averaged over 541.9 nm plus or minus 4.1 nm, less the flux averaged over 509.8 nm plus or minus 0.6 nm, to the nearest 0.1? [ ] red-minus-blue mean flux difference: -2.6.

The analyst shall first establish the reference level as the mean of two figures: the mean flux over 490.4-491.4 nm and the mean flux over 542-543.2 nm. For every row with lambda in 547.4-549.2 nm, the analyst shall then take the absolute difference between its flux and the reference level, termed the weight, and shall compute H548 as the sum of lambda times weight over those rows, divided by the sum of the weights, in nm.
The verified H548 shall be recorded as 548.09 nm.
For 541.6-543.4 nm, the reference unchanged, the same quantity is 542.64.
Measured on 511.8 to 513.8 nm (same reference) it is 512.72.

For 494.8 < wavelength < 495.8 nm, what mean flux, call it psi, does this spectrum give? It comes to 21.6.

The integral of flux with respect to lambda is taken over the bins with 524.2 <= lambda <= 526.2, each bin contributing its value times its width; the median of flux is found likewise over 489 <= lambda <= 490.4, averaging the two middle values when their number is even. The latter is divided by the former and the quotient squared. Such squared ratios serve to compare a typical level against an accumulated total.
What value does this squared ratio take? 0.31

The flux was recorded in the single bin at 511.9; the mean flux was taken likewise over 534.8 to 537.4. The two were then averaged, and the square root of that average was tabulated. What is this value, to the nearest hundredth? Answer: 4.51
